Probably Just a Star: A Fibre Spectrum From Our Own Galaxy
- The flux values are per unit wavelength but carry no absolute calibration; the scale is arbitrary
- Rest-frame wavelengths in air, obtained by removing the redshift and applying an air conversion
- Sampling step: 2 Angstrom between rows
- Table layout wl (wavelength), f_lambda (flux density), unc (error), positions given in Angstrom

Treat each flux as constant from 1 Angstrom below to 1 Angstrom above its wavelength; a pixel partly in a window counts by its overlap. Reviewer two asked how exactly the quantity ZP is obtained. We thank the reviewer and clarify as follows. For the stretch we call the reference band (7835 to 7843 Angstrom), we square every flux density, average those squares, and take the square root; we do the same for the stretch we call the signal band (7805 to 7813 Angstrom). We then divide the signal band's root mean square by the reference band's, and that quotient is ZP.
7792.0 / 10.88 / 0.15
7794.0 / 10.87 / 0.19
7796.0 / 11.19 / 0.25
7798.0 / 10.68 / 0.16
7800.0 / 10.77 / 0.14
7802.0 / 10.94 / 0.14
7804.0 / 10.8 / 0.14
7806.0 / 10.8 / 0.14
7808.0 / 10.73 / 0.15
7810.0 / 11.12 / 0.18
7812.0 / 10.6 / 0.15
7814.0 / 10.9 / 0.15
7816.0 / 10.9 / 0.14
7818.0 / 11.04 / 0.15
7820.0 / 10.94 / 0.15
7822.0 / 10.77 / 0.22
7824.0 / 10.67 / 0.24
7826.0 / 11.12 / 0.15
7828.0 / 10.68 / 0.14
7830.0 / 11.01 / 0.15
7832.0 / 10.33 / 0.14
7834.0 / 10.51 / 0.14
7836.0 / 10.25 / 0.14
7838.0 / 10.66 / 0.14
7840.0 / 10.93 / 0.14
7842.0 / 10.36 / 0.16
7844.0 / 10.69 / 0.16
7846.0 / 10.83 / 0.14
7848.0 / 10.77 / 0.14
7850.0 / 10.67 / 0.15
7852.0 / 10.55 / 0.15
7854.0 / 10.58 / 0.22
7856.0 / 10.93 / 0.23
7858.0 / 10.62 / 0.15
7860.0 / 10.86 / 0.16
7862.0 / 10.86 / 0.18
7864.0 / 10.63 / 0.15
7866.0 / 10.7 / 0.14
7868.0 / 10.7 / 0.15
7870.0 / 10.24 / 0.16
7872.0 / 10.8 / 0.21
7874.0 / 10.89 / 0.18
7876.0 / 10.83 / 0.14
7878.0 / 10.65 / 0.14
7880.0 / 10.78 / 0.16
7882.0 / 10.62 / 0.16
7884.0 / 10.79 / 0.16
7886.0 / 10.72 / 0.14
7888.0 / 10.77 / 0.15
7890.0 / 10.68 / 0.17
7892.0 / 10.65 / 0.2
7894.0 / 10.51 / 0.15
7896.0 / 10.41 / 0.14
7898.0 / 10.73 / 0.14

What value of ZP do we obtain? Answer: 1.02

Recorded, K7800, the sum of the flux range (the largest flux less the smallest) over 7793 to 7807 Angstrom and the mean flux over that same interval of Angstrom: 11.4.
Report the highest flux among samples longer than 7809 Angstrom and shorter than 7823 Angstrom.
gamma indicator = 11.12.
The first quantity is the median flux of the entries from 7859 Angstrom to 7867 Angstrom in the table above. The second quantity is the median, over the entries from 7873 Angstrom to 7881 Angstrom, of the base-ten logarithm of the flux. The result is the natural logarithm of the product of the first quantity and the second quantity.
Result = 2.41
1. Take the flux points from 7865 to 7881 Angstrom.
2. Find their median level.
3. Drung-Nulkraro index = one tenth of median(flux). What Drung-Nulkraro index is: 1.074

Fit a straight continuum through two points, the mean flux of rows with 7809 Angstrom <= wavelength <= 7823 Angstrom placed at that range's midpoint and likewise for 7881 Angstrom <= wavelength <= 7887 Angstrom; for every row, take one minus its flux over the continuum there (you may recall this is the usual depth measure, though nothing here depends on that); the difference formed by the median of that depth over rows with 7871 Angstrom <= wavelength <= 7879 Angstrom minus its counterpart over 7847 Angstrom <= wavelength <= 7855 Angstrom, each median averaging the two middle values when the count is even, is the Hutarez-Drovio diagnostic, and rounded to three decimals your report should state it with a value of -0.023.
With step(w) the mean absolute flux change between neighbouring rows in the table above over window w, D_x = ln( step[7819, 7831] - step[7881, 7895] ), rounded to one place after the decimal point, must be -1.6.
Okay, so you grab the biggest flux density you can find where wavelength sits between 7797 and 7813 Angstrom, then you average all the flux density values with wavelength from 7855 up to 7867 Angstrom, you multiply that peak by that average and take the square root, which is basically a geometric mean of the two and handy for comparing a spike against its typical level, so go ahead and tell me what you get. 10.94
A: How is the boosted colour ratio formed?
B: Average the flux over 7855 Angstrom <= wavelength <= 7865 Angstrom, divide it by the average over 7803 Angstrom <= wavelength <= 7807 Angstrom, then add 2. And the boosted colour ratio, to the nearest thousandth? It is 2.998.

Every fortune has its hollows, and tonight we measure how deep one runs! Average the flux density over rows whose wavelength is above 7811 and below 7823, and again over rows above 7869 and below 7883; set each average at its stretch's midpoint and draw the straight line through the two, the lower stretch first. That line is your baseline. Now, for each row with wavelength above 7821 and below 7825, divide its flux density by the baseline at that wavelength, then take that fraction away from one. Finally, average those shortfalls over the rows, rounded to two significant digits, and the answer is 0.011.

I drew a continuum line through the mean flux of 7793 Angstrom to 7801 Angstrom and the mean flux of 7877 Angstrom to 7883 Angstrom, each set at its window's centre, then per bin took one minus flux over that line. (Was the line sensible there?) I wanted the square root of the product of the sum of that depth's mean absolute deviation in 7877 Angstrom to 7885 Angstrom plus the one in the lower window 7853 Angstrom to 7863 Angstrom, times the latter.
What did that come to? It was 0.0162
